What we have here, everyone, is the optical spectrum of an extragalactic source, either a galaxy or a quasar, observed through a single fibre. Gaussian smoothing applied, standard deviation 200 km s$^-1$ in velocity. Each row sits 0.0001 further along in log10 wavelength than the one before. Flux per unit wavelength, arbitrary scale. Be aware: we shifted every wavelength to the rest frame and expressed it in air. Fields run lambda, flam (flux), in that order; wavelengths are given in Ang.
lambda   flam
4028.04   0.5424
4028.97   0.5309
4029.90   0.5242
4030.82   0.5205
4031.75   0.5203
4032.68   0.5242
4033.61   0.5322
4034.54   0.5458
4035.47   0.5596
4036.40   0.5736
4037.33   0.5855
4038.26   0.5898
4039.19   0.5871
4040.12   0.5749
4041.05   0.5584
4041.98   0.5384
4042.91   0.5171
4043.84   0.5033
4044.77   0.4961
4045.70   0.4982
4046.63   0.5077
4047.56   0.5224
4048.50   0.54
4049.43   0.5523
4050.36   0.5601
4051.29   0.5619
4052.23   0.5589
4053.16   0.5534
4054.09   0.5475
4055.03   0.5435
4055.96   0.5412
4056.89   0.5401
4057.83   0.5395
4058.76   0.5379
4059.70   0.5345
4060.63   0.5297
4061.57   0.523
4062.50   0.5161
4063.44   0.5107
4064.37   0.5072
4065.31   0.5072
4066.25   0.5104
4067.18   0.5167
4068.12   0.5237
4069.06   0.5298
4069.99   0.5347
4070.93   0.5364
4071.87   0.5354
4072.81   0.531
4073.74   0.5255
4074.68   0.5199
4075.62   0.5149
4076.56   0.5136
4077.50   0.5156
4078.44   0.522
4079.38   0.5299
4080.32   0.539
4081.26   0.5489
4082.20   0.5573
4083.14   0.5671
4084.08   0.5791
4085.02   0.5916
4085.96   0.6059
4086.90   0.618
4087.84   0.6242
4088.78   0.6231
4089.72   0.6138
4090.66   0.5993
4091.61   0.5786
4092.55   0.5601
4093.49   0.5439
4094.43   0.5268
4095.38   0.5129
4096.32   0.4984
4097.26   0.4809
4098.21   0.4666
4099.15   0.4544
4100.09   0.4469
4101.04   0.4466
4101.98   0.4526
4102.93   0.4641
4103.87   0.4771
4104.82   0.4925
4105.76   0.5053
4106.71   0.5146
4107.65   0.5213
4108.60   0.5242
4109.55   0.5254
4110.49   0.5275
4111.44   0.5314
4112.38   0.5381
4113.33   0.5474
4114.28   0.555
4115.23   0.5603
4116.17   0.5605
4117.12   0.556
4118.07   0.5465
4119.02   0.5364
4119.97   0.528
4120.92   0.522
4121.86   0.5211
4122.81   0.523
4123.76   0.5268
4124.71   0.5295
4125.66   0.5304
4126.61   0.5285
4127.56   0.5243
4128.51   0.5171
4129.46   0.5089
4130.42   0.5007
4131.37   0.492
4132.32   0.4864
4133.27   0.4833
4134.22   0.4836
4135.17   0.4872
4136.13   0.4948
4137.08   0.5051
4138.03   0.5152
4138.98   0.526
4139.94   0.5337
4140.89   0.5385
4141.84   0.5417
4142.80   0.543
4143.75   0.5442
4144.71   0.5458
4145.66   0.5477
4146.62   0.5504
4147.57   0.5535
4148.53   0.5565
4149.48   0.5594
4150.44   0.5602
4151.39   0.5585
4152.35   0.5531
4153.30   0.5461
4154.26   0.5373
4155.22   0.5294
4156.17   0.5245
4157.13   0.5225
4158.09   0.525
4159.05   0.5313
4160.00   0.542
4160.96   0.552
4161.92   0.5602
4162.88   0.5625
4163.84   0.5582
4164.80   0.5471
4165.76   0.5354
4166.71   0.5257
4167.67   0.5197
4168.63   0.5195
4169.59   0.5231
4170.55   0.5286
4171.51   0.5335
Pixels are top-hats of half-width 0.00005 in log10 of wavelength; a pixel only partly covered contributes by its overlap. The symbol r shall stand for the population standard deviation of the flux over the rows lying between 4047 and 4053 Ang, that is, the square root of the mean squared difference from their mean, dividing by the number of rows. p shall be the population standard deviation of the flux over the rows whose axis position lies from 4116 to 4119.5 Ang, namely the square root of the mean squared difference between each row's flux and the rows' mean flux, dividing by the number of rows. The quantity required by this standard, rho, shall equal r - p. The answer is 0.005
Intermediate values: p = 0.0093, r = 0.014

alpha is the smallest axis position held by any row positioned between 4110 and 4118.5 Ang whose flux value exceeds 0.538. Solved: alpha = 4112.38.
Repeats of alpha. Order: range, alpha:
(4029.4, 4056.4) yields 4034.54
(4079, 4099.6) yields 4080.32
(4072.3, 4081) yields 4080.32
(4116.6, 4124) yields 4117.12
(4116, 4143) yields 4116.17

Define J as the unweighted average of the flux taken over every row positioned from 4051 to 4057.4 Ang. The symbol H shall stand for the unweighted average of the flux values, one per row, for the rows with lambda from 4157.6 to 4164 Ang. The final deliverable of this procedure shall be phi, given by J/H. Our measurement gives 1.00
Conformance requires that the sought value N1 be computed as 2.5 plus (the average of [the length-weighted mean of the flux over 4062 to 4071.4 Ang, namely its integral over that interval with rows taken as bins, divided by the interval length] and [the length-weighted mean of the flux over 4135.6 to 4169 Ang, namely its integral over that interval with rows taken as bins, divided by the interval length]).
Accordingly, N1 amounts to 3.03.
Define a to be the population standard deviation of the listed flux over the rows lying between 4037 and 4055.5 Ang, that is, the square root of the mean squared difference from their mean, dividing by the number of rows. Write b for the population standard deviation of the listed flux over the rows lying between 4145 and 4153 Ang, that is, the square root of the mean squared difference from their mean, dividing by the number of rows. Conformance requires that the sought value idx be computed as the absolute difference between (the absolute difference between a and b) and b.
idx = 0.020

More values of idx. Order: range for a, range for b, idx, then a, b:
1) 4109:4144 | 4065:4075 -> 0.002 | 0.021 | 0.010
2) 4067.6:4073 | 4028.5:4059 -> 0.004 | 0.004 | 0.024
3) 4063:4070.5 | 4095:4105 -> 0.010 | 0.010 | 0.021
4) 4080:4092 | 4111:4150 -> 0.017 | 0.028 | 0.023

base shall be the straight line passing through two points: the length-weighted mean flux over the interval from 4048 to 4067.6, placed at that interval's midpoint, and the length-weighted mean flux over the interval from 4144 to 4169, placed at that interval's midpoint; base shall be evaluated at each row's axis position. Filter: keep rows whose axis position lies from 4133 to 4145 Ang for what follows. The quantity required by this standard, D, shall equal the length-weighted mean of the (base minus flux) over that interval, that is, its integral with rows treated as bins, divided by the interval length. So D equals 0.023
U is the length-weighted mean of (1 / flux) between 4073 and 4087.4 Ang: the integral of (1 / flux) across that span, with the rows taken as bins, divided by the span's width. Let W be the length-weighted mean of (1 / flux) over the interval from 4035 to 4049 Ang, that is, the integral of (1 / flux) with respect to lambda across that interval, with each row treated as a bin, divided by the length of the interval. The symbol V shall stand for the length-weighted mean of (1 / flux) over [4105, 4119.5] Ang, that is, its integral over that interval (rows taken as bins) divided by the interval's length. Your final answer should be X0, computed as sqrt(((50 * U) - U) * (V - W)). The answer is 1.39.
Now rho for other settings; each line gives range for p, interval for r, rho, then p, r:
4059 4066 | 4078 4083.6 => 0.005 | 0.0102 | 0.016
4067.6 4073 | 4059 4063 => 0.003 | 0.0043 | 0.007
